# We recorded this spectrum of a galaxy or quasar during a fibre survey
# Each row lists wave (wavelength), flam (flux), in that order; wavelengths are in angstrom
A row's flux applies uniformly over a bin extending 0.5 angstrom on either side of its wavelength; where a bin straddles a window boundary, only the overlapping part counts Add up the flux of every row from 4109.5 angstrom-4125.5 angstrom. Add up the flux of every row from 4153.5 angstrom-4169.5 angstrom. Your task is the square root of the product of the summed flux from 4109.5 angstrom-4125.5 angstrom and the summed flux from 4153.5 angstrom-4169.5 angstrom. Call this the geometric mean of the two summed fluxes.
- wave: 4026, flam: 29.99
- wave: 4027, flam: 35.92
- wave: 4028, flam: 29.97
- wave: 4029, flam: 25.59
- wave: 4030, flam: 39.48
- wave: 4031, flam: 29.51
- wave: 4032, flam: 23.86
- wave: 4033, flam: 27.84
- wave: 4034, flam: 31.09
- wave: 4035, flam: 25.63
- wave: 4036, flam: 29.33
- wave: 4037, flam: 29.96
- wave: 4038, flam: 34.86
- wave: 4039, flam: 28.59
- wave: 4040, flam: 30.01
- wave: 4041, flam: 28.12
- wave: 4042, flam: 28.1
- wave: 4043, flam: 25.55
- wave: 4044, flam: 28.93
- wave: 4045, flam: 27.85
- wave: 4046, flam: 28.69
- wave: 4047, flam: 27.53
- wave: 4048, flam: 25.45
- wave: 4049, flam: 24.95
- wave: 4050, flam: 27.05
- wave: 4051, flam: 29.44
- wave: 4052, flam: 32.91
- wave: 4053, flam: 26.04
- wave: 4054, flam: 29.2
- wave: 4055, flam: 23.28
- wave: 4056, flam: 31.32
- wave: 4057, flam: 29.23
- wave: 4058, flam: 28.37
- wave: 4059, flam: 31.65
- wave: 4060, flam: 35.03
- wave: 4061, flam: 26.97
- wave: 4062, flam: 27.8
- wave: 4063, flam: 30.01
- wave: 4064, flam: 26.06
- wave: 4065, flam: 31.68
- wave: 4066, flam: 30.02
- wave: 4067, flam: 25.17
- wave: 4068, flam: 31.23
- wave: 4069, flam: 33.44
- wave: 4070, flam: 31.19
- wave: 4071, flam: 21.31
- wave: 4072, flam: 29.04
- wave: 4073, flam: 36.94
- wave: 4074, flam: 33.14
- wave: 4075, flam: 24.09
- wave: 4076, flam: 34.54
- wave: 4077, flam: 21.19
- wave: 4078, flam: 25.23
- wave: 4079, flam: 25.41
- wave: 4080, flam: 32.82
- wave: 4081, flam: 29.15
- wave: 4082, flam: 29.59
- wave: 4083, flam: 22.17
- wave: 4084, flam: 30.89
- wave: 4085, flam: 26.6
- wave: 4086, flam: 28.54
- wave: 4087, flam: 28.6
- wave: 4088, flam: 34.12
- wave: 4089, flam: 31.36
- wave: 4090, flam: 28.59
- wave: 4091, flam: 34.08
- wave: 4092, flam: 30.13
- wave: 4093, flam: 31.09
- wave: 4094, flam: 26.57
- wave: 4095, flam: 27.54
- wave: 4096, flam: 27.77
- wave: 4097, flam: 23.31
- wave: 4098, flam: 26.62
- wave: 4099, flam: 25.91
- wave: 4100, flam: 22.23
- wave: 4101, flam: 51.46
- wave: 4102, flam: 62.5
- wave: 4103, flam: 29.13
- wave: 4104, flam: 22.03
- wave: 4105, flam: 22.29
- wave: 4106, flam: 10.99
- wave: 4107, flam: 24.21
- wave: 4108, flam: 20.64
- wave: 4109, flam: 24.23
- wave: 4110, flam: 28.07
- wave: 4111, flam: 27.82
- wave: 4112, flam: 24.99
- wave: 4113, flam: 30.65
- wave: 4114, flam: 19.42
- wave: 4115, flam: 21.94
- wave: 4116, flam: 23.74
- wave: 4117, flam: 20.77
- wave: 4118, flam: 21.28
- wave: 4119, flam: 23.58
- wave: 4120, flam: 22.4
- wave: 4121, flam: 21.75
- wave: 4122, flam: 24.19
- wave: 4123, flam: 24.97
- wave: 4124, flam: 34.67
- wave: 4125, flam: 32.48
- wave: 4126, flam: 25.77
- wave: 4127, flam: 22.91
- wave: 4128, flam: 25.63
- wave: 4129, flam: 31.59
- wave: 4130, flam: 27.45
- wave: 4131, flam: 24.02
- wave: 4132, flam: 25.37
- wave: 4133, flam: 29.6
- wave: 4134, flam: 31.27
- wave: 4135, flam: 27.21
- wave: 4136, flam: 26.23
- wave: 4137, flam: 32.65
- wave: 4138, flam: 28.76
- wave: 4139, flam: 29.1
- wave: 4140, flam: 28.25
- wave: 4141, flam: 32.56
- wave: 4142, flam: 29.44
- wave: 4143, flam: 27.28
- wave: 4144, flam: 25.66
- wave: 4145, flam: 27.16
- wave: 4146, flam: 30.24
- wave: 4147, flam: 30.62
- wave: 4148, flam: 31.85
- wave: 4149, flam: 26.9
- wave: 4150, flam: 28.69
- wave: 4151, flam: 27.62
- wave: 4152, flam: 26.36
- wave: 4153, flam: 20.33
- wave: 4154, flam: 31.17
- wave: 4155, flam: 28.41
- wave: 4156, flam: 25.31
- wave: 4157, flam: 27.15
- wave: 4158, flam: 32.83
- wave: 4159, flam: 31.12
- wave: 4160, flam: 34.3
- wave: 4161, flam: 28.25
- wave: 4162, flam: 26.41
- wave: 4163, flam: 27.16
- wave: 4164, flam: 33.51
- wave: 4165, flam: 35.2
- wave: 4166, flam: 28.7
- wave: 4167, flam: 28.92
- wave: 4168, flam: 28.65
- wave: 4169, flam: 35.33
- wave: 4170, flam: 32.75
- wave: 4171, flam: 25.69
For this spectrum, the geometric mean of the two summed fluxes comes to 441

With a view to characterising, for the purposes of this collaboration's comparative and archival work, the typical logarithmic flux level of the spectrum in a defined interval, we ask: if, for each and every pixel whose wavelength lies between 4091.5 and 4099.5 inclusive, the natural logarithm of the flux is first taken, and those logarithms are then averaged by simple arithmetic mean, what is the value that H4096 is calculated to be 3.31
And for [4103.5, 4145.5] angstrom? 3.23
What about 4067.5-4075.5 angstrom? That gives 3.39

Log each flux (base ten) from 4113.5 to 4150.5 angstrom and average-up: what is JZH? 1.43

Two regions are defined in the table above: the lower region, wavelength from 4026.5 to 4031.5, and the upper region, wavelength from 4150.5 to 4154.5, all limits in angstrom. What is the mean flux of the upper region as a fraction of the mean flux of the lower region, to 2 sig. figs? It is 0.82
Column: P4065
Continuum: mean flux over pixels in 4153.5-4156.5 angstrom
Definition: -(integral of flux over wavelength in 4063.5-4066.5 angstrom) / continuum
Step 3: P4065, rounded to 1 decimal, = -3.1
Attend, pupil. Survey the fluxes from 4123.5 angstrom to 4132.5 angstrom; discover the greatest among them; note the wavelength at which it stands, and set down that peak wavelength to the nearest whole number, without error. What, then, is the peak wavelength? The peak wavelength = 4124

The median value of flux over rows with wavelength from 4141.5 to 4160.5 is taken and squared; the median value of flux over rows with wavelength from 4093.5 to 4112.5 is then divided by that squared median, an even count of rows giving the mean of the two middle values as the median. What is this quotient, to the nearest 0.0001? 0.0321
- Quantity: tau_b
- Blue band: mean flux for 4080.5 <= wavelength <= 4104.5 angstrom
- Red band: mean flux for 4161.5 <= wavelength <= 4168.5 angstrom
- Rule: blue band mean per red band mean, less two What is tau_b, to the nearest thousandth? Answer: -0.979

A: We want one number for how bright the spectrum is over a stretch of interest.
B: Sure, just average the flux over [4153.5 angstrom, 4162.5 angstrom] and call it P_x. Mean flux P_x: 29.4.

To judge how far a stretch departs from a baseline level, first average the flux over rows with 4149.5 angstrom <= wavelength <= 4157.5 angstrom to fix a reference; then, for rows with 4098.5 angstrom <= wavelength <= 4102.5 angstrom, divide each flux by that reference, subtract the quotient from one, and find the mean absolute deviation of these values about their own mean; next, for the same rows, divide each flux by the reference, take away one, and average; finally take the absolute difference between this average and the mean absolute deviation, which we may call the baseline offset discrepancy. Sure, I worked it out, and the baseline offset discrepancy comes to 0.10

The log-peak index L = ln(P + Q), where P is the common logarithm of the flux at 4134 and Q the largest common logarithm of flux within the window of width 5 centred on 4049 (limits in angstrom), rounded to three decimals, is 1.087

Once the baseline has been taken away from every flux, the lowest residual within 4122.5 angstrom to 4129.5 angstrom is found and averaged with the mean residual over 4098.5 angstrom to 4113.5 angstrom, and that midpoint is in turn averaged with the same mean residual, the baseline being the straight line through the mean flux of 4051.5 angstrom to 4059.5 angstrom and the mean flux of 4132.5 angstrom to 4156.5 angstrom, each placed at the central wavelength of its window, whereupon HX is -1.57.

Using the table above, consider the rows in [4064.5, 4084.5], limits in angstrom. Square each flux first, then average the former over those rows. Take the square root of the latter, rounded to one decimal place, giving 29.3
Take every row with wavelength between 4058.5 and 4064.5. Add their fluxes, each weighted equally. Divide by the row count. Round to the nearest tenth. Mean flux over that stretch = 29.6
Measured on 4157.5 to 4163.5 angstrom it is 30.0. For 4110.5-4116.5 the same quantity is 24.8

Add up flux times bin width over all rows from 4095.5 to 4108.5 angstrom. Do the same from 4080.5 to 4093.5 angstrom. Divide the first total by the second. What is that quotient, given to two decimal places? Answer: 0.96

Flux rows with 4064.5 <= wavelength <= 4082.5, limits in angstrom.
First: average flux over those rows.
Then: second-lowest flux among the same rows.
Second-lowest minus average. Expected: -7.9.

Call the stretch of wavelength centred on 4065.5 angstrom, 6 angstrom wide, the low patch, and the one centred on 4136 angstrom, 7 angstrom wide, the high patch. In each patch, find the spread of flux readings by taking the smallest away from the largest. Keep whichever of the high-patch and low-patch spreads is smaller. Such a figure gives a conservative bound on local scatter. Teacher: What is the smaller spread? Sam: 6.4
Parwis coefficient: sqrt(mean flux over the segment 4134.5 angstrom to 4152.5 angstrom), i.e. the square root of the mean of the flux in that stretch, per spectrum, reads 5.36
